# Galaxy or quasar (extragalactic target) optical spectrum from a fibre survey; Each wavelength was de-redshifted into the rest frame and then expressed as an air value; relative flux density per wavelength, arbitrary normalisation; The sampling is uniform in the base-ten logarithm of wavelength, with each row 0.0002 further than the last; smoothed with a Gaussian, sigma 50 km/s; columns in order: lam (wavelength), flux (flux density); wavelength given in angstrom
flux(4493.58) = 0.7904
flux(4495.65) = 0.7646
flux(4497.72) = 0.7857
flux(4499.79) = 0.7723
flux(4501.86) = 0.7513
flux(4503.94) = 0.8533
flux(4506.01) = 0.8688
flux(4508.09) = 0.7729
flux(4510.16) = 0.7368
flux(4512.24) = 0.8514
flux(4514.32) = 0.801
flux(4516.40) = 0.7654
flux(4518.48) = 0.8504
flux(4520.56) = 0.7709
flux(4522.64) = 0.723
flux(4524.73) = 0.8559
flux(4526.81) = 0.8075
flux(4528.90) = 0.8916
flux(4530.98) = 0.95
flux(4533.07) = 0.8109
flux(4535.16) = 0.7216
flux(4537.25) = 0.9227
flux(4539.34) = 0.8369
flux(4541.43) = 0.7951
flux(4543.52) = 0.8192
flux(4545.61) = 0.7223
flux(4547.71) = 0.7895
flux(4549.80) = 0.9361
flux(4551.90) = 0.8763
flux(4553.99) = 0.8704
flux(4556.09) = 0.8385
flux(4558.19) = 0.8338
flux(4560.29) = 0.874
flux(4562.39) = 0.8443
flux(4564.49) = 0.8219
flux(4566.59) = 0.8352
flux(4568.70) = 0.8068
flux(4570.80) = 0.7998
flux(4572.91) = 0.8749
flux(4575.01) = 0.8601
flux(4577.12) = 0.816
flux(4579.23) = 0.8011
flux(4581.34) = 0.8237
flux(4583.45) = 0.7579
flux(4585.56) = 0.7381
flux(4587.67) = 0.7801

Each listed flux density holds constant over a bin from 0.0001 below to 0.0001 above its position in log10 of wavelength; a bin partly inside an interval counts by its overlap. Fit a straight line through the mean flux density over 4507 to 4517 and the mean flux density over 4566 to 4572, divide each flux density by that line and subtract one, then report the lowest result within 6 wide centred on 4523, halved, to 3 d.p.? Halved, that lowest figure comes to -0.043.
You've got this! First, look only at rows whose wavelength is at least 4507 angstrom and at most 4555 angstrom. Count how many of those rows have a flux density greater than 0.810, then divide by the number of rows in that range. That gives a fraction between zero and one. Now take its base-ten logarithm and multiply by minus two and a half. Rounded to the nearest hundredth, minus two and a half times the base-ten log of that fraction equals 0.71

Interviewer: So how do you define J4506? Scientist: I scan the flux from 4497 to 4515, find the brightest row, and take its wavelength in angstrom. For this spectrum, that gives 4506.01 angstrom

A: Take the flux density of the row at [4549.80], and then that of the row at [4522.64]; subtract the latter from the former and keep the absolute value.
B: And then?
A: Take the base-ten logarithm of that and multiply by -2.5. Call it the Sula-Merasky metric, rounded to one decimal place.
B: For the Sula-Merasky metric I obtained 1.7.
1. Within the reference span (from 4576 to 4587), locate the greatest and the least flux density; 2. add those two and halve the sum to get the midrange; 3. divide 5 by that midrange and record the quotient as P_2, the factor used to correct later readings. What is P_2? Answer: 6.40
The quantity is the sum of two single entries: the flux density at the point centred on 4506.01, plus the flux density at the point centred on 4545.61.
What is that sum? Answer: 1.59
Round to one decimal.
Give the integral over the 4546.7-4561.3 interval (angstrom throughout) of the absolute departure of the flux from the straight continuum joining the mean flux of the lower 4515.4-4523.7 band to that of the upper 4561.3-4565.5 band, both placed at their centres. 0.7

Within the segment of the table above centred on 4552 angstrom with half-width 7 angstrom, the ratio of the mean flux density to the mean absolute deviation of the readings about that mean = 17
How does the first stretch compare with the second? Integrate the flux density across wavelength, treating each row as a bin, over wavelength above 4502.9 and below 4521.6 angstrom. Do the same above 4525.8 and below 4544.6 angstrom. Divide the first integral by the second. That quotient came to 0.96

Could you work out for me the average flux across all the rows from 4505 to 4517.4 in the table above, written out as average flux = 0.799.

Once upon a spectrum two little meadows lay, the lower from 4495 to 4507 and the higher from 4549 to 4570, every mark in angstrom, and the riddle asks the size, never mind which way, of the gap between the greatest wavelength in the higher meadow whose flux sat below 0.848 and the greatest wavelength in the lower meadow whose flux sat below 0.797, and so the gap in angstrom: 66.8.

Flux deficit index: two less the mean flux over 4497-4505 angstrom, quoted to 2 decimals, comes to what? 1.21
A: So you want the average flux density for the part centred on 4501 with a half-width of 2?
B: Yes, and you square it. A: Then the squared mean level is 0.58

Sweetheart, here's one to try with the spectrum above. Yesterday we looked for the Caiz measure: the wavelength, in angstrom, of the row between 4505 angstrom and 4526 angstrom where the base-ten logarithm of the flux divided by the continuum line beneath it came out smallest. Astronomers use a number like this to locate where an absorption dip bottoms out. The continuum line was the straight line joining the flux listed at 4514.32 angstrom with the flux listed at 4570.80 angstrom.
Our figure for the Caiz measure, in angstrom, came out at 4522.64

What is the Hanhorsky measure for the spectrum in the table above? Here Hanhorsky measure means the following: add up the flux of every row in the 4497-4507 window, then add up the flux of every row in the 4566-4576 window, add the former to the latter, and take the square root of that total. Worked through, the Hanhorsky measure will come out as 2.9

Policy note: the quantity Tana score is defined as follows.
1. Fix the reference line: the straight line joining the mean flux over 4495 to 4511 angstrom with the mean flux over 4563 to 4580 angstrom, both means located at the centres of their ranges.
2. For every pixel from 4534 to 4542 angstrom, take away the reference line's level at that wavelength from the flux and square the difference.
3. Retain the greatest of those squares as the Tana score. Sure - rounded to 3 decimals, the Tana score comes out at 0.013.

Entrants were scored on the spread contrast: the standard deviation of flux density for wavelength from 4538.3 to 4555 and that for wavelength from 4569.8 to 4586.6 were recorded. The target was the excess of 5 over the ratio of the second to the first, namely 4.3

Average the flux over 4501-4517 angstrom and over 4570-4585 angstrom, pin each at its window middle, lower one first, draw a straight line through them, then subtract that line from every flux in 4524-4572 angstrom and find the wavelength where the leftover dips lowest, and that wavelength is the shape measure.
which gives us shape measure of 4545.61 angstrom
